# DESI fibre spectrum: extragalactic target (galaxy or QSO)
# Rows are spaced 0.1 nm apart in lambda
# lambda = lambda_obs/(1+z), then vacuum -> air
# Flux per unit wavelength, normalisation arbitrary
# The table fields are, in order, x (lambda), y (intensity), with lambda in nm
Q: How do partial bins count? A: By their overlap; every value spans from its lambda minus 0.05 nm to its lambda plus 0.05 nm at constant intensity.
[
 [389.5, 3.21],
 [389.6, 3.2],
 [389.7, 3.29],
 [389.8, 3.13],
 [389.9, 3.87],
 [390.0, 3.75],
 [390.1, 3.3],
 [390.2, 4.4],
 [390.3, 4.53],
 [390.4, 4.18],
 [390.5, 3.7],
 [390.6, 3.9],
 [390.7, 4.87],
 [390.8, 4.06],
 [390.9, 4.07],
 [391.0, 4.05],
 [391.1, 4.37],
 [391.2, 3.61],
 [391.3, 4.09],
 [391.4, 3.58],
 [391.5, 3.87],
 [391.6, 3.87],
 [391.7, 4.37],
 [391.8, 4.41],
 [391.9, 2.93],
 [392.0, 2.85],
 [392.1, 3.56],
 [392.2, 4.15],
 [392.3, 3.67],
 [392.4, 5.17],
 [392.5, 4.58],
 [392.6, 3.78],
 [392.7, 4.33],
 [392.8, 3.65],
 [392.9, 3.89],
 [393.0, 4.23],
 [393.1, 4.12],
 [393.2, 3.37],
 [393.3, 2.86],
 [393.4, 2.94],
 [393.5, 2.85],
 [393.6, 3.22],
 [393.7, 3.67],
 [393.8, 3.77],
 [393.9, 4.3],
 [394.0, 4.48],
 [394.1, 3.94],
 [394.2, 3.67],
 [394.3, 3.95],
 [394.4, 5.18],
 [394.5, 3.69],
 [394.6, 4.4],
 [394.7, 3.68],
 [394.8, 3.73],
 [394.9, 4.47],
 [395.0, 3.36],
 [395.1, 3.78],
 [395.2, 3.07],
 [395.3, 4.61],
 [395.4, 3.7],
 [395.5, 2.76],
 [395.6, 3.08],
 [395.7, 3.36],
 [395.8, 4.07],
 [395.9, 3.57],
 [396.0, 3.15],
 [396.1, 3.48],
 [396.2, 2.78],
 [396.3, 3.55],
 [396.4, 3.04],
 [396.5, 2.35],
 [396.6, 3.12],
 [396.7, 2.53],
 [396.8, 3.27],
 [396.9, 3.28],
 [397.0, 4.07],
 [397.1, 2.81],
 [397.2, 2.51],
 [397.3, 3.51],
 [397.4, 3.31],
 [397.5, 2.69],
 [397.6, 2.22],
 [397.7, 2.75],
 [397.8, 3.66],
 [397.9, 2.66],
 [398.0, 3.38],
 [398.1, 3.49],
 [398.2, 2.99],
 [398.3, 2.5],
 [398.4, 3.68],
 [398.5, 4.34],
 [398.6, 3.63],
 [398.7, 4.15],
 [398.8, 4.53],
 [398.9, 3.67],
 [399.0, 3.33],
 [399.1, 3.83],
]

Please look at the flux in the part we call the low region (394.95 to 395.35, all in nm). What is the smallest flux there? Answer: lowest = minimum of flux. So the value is 3.07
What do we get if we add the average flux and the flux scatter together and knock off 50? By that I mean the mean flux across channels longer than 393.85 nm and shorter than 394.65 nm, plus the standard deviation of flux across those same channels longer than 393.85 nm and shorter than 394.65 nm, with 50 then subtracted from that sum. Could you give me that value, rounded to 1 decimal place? -45.3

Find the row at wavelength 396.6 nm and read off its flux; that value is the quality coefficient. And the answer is 3.12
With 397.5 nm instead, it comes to 2.69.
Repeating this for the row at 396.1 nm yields 3.48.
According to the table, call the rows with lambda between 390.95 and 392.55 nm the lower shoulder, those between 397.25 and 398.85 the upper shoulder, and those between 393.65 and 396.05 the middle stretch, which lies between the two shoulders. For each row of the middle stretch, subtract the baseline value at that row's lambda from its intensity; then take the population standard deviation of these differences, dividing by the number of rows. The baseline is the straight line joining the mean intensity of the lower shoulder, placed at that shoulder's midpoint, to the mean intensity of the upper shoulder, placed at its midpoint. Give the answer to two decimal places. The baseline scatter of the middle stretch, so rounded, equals 0.52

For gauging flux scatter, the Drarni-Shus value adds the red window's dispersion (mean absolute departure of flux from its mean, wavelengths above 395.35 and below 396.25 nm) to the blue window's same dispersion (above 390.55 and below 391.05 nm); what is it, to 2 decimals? 0.61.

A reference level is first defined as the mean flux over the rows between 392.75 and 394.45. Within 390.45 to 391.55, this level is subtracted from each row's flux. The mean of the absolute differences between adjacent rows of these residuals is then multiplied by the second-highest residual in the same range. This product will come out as 0.262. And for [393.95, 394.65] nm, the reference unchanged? 0.535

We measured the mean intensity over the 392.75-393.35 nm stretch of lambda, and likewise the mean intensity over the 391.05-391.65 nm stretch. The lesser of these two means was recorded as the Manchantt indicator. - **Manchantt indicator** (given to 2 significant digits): 3.7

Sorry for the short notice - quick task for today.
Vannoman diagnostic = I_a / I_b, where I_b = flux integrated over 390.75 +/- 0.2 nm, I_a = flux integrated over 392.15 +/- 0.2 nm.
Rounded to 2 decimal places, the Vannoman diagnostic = 0.84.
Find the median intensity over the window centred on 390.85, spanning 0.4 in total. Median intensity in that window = 4.1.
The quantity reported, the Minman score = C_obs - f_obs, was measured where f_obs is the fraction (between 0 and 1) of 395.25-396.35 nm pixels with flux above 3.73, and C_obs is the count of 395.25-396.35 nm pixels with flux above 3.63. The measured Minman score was 3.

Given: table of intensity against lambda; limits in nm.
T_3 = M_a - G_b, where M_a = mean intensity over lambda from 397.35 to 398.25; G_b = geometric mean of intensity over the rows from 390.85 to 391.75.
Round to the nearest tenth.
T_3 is -1.0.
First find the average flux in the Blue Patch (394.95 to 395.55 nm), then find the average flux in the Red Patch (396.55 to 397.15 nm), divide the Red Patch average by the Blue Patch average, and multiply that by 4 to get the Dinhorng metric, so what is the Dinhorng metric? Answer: 3.6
